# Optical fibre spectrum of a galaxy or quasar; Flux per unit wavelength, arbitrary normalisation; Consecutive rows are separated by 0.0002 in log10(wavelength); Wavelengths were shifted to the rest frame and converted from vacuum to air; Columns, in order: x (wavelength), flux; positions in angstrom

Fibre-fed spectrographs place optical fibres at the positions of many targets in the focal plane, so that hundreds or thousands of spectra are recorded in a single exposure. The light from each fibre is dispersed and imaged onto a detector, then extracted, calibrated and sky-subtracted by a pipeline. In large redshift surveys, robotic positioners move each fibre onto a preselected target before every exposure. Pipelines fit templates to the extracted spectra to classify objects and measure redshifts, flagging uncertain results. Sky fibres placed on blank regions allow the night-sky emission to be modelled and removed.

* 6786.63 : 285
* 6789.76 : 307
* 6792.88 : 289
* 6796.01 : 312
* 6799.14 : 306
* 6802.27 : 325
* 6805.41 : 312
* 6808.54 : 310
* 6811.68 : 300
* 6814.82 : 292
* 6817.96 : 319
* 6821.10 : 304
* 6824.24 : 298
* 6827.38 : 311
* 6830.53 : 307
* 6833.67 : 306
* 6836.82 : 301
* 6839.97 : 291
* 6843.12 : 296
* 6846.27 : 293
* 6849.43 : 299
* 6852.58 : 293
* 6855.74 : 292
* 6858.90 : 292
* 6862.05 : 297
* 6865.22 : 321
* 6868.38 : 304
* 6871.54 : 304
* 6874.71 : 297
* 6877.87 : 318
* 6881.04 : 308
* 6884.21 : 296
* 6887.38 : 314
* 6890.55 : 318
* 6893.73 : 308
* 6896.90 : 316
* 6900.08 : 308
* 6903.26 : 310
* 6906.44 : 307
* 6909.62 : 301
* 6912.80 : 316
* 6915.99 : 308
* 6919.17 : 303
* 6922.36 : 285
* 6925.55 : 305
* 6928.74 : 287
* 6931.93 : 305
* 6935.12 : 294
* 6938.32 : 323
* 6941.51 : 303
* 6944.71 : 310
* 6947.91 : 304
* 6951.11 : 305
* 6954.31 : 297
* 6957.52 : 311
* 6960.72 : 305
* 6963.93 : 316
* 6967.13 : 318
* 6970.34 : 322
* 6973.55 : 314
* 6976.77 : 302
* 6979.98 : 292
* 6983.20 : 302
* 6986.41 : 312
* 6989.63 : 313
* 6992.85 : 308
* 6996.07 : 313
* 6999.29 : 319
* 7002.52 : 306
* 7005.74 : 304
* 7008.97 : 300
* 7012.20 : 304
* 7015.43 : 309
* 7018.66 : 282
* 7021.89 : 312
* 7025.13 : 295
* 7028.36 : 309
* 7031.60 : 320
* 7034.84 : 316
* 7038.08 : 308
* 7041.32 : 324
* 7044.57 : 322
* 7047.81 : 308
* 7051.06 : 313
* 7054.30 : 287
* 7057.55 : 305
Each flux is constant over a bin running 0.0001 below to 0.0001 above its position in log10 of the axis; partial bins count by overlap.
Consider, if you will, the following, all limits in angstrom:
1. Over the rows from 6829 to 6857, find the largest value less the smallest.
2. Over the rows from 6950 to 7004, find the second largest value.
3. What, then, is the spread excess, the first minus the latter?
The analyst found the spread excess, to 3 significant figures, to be -303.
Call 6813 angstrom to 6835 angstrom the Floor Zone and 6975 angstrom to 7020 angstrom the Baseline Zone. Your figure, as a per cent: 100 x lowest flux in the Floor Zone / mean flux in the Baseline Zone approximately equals 95.8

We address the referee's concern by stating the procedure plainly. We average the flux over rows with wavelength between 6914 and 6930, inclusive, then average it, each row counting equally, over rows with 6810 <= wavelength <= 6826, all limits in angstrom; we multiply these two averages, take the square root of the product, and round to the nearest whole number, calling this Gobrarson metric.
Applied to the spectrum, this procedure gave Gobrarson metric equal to 300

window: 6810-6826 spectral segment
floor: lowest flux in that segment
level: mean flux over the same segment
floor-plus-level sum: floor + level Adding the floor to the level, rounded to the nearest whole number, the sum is 595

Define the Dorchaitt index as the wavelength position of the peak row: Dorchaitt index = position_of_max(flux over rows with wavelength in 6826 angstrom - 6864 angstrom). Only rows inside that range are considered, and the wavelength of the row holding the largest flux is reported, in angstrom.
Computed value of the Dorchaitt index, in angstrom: 6827.38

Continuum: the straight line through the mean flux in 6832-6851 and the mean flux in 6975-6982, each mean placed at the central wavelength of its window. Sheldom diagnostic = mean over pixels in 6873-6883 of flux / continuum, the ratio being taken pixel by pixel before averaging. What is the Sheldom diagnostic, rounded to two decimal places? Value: 1.03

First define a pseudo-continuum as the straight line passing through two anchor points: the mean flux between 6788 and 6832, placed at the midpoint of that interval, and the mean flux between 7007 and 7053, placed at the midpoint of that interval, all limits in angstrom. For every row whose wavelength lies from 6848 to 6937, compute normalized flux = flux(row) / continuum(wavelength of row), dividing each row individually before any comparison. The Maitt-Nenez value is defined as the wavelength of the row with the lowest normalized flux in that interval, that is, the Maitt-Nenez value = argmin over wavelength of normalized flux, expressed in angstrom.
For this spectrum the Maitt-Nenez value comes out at 6922.36 angstrom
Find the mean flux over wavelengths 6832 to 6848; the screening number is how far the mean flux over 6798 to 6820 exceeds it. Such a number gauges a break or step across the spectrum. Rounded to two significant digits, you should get 12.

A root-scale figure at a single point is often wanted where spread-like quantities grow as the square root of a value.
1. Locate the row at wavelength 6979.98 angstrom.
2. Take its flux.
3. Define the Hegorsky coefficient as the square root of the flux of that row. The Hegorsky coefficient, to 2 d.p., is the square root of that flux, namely 17.09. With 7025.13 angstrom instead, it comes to 17.18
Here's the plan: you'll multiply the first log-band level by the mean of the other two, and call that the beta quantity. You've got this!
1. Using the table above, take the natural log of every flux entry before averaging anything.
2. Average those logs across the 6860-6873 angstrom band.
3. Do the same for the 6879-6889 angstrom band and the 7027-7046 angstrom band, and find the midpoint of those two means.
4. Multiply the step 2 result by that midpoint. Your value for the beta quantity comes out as 32.9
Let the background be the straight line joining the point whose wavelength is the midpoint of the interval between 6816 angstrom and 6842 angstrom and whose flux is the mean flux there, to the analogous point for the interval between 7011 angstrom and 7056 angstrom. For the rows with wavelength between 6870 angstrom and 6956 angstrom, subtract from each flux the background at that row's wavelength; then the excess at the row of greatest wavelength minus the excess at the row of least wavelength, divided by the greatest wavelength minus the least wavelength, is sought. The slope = -0.1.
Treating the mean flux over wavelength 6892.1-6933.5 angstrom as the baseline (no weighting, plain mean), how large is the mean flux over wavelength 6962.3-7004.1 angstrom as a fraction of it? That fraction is 1.02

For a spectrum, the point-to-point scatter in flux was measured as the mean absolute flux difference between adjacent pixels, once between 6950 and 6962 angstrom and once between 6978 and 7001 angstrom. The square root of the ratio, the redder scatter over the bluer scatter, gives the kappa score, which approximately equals 0.81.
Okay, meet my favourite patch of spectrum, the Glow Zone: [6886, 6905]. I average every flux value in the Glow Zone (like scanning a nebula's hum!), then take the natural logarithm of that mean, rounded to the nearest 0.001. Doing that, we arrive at 5.744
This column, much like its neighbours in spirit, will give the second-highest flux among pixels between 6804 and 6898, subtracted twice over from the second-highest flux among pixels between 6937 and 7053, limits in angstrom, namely -315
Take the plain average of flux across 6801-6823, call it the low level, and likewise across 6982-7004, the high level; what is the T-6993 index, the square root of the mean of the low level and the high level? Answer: 17.6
